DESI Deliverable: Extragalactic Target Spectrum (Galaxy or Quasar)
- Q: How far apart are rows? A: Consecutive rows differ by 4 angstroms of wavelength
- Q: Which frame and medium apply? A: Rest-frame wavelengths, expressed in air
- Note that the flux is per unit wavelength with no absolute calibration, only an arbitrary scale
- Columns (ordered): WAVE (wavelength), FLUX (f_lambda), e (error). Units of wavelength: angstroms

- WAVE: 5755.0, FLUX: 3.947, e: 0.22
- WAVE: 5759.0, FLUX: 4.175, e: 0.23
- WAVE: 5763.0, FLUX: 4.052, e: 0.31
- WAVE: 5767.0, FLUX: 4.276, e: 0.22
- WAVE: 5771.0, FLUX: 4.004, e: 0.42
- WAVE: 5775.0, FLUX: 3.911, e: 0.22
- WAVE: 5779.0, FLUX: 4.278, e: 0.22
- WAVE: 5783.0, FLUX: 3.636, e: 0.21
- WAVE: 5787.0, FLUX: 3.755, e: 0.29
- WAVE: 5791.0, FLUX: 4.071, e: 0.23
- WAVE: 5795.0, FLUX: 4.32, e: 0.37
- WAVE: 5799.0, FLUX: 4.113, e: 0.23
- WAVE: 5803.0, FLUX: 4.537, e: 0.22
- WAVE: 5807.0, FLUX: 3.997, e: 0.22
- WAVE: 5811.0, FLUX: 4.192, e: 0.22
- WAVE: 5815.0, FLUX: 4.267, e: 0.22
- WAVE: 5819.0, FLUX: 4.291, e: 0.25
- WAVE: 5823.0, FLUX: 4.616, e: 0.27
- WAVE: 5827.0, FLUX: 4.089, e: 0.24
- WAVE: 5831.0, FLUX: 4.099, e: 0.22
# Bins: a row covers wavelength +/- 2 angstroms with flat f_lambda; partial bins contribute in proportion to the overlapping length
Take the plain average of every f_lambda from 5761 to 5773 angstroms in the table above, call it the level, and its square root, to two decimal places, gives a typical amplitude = 2.03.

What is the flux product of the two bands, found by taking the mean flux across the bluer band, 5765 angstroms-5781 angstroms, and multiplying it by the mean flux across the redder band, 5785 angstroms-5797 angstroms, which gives 16.7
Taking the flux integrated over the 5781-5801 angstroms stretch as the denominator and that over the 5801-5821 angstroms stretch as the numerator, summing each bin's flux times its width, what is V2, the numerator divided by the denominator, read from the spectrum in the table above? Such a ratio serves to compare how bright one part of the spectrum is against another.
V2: 1.07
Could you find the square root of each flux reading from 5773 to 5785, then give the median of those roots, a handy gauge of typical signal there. 1.98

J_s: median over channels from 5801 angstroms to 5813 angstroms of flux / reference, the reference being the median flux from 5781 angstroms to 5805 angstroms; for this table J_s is 1.02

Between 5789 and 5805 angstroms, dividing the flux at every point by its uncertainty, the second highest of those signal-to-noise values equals 17.9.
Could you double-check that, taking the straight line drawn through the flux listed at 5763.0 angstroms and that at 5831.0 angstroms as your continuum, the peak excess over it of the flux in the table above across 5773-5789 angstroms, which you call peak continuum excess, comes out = 0.21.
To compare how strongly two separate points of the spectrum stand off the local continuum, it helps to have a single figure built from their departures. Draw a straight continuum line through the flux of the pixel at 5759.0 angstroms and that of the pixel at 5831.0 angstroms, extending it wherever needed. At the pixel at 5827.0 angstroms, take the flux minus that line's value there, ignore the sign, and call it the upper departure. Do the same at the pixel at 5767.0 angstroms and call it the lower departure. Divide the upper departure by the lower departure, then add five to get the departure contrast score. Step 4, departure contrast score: 5.1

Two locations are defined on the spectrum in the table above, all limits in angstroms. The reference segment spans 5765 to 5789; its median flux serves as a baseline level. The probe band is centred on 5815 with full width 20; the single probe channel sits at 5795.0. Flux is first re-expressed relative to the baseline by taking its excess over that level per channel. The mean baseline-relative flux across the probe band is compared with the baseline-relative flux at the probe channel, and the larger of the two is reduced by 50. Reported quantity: -49.6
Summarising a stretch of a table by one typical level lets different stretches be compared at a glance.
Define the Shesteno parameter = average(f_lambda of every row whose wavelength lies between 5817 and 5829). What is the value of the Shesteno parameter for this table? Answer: 4.33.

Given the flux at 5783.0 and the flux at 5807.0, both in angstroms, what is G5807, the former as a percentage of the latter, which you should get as 91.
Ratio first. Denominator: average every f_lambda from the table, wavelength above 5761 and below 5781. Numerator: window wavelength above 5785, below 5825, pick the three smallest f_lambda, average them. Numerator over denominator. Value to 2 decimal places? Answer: 0.96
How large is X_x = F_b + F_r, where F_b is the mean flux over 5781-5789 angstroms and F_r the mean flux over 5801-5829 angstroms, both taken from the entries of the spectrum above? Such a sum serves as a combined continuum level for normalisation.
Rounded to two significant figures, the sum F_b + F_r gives 8.0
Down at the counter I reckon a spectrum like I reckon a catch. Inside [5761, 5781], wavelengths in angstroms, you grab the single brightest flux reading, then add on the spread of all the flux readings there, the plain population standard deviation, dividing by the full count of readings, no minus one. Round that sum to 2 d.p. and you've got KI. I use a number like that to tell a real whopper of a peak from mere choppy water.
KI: 4.43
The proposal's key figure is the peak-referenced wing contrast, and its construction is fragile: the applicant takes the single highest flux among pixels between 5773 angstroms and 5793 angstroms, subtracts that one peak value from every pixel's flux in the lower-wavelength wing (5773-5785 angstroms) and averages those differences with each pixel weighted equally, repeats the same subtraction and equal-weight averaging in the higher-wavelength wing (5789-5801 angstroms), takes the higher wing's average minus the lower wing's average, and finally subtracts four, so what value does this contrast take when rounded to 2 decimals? -3.77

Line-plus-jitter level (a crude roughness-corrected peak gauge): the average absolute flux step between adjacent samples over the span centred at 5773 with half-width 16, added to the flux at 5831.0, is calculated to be 4.4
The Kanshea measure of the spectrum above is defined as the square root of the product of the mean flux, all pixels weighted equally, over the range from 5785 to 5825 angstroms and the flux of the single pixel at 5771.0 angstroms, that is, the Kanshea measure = 4.11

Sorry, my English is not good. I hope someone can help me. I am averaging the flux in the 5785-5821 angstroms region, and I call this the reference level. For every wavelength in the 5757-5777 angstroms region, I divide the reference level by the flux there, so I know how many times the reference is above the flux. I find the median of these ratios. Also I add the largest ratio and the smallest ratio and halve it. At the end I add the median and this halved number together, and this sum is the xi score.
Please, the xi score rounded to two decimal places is 2.05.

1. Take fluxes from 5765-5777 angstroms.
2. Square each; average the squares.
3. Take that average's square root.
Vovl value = 4.07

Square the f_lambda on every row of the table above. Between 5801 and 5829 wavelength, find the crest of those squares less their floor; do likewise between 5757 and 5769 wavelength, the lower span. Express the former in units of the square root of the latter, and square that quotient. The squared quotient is 15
